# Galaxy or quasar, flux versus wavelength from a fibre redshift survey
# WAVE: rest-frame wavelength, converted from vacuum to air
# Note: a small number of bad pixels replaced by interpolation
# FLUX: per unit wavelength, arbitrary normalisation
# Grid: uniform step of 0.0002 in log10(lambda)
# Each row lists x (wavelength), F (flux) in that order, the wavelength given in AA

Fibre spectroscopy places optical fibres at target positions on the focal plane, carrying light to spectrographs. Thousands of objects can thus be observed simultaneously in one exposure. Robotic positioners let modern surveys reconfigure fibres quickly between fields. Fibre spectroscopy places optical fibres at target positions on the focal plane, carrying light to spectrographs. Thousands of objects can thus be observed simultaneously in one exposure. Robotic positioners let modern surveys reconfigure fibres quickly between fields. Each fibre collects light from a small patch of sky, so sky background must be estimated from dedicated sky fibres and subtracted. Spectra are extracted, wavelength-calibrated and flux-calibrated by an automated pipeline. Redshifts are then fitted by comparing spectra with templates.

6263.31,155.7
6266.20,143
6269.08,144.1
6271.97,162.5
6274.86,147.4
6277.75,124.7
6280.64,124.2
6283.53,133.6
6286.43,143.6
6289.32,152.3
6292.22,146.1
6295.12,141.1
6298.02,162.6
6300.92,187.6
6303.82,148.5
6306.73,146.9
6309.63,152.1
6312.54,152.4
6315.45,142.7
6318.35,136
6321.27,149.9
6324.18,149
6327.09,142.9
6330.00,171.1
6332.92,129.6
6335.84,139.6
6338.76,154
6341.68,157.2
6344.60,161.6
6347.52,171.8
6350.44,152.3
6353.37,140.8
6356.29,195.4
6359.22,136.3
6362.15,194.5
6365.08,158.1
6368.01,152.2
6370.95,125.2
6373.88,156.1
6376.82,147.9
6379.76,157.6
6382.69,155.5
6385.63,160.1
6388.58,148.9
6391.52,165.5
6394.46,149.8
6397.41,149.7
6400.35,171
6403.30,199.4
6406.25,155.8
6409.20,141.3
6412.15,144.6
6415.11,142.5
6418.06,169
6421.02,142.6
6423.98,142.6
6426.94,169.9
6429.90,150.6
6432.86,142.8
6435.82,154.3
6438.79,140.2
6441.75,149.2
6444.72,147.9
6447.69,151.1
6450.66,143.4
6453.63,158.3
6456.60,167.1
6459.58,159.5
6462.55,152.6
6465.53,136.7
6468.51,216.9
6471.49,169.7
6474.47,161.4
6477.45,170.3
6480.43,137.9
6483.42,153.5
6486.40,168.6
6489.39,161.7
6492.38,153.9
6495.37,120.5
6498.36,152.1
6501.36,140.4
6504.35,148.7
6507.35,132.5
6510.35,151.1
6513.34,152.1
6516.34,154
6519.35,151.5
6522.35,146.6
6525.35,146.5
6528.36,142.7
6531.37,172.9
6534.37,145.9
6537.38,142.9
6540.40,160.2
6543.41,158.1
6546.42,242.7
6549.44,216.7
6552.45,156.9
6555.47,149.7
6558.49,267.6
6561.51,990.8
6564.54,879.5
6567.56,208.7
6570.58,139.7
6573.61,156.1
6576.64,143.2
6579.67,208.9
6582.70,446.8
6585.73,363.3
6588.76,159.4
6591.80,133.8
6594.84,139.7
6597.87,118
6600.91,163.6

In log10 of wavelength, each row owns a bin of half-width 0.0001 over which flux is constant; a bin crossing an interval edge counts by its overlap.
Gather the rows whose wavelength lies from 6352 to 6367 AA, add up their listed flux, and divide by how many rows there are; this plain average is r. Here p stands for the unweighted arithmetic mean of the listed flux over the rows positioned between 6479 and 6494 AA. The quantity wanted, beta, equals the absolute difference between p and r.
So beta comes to 9.9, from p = 155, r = 165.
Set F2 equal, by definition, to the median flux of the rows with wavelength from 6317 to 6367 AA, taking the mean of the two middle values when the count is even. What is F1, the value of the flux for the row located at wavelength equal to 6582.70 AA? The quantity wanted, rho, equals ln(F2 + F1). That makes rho 6.4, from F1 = 446.8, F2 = 152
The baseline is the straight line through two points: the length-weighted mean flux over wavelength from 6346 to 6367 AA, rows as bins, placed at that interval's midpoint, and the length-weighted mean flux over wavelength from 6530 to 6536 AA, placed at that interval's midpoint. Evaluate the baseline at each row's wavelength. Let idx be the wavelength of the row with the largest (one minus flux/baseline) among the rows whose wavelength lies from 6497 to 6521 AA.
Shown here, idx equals 6507.35 AA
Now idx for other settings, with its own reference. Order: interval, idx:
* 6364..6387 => 6370.95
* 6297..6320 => 6318.35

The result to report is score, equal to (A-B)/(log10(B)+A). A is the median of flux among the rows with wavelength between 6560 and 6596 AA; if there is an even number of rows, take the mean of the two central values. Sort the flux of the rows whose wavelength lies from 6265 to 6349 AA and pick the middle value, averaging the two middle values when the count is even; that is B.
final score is 0.197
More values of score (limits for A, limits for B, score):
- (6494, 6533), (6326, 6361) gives -0.029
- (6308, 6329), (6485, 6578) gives -0.021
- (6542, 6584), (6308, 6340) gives 0.283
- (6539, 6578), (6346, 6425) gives 0.049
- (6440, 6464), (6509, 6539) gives 0.019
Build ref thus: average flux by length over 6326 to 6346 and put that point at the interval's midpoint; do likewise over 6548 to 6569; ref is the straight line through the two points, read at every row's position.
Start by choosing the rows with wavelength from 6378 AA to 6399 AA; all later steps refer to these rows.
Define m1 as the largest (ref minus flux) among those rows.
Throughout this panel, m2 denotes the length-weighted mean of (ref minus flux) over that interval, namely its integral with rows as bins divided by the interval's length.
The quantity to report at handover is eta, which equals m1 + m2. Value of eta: 130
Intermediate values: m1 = 73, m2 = 57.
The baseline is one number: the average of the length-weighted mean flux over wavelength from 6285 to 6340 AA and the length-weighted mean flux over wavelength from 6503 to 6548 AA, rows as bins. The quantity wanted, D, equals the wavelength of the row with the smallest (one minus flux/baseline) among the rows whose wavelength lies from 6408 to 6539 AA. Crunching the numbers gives 6468.51 AA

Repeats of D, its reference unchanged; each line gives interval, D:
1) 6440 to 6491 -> 6468.51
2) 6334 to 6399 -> 6356.29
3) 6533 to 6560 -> 6558.49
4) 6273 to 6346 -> 6300.92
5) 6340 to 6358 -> 6356.29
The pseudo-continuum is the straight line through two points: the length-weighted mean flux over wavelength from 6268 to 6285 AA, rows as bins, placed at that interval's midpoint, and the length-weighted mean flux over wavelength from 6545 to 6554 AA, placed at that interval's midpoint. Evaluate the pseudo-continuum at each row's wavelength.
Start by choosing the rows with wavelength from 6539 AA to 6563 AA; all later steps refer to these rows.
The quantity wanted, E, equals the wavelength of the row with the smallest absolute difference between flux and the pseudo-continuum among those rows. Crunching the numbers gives 6549.44 AA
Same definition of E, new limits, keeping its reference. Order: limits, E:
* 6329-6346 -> 6338.76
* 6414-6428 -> 6418.06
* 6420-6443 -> 6426.94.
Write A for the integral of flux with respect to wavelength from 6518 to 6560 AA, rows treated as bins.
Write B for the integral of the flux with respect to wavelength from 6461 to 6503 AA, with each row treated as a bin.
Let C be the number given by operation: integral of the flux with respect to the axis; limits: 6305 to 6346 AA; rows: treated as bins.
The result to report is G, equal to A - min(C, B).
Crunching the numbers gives 1105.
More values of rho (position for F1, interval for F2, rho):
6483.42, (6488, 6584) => 5.7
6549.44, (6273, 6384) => 5.9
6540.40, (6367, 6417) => 5.7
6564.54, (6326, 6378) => 6.9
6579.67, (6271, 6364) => 5.9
